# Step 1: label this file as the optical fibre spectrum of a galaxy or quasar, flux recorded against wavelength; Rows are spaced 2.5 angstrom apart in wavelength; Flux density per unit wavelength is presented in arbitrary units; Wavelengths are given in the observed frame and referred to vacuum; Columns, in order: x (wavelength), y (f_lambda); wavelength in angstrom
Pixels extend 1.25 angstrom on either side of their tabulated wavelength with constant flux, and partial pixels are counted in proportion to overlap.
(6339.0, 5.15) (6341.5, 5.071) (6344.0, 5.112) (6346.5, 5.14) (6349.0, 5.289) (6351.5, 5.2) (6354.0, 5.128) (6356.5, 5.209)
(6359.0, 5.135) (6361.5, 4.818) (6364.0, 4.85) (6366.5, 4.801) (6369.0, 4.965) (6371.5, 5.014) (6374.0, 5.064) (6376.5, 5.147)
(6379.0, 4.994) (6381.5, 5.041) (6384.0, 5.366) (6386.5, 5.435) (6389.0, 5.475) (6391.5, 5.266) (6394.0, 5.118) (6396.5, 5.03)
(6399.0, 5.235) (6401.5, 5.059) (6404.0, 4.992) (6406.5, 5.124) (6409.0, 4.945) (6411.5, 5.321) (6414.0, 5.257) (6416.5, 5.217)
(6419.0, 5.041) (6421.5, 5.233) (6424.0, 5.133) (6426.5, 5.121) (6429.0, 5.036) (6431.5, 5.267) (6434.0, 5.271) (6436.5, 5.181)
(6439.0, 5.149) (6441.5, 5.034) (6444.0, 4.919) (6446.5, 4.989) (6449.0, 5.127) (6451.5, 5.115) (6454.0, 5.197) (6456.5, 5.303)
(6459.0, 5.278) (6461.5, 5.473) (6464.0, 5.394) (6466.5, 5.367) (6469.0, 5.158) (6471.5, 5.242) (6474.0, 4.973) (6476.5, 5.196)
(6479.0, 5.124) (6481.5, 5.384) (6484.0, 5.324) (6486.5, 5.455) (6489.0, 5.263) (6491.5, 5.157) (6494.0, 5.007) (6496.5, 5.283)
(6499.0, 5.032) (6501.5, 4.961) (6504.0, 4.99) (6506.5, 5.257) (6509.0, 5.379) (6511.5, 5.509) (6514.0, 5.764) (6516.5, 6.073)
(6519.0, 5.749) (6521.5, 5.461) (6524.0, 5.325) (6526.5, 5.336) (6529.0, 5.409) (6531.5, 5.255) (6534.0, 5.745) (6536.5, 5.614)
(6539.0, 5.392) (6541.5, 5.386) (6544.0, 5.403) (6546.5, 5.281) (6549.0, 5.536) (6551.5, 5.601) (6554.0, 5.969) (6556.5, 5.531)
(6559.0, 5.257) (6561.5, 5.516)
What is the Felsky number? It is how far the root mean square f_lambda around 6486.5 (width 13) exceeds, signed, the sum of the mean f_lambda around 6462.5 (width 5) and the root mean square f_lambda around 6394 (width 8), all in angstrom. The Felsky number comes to -5.25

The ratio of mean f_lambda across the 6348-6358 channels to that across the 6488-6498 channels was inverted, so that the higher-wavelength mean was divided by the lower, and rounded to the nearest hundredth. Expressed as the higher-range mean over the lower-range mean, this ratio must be 0.99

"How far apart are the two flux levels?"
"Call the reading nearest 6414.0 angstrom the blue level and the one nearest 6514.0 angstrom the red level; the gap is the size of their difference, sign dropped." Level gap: 0.51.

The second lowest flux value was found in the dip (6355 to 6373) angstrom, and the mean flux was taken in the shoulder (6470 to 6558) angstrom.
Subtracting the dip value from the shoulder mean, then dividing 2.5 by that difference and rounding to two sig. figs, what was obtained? 4.4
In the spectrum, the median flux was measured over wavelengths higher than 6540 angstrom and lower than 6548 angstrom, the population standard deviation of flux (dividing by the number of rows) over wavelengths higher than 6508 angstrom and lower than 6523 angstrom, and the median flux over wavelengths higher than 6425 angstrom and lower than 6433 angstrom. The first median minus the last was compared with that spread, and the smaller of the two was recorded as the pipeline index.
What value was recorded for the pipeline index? 0.23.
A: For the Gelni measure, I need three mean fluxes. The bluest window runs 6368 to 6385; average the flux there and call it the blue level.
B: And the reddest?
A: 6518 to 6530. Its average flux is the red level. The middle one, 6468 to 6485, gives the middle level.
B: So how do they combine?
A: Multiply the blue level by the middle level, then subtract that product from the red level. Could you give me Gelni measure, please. -21.0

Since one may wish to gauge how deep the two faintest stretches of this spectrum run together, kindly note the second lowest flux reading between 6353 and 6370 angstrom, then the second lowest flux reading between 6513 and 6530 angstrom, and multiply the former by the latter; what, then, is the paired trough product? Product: 25.7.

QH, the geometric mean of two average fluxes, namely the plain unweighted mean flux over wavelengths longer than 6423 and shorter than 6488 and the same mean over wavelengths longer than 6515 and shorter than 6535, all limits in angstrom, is 5.37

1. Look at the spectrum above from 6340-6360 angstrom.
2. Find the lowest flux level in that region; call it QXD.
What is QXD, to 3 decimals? 5.071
